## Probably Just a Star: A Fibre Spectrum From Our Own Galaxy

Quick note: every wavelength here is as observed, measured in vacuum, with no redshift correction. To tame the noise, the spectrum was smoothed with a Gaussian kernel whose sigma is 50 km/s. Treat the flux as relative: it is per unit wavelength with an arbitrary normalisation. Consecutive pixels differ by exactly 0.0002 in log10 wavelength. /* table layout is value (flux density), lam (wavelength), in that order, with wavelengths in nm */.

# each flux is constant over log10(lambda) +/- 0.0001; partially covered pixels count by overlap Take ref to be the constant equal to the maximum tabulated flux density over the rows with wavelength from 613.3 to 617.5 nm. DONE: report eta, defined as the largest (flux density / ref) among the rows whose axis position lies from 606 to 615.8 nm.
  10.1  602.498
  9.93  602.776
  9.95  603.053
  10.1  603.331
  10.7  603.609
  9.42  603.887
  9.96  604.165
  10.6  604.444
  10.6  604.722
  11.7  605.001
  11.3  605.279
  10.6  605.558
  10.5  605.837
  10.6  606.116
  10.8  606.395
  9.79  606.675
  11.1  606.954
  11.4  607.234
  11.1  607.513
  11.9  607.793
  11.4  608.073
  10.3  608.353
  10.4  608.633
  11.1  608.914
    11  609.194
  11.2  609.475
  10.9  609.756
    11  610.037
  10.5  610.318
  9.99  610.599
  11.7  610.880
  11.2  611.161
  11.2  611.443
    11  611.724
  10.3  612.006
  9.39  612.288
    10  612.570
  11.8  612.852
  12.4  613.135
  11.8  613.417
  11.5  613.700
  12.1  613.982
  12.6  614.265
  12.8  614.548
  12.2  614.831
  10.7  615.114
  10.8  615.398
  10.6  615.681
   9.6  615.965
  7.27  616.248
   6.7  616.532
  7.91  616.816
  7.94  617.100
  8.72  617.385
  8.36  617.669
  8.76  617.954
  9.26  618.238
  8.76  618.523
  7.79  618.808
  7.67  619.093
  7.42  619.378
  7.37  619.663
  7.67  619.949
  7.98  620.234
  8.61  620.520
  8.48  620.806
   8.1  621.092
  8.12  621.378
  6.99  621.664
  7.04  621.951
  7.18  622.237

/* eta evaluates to 1.00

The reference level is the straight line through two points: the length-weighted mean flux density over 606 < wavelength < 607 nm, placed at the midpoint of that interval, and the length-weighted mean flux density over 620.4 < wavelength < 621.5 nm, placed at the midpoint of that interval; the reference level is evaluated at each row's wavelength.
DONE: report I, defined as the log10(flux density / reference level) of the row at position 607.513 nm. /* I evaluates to 0.030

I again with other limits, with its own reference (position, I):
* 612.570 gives 0.018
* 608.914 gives 0.039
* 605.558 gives -0.003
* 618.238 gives 0.025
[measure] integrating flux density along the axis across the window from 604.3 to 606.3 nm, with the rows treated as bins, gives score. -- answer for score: 21.7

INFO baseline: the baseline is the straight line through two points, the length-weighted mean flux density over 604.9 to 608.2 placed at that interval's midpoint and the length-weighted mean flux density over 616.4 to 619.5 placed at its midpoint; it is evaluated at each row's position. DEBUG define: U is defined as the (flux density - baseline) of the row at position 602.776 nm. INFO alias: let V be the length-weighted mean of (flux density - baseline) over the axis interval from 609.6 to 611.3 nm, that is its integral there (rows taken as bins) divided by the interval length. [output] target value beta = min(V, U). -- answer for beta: -2.0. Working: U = -2.0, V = 0.9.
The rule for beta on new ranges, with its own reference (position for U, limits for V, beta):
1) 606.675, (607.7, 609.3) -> -1.2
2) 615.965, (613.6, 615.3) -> 1.0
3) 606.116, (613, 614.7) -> -0.5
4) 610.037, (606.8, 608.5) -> 0.5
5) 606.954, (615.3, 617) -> 0.2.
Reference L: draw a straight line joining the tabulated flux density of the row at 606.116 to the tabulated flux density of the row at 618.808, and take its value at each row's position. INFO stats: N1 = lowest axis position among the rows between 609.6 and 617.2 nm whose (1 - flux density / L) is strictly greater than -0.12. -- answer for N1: 609.756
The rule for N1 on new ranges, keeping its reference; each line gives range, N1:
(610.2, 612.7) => 610.318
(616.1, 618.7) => 616.248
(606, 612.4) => 606.116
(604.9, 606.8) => 605.001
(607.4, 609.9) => 607.513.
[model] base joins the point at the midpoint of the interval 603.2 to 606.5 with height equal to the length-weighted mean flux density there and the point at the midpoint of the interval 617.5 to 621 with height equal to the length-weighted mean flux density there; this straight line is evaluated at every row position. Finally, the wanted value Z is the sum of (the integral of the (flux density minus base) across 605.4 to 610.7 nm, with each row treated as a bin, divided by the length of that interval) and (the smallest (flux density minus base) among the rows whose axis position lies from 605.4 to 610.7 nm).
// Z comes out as 0.3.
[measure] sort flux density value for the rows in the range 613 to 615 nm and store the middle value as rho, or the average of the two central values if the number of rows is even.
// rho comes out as 12.2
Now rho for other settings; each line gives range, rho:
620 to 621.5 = 8.1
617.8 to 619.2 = 8.8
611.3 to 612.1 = 11.0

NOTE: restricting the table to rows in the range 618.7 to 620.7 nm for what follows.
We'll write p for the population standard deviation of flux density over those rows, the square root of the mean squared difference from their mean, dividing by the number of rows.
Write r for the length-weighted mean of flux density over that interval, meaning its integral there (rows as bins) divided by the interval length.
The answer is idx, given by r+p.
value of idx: 8.2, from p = 0.39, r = 7.8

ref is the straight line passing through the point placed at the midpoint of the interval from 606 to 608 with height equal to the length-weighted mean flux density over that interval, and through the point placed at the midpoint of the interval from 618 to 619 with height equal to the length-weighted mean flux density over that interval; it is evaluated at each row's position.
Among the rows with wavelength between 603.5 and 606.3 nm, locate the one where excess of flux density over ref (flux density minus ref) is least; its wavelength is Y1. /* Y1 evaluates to 603.887 nm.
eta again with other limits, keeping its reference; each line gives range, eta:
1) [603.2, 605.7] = 0.91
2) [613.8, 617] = 1.00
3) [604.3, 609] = 0.93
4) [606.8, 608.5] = 0.93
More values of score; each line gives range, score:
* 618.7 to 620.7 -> 15.6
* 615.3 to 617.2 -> 16.5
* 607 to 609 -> 22.2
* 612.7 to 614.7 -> 24.3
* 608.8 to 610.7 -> 20.6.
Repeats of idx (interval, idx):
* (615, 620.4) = 9.7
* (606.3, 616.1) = 11.9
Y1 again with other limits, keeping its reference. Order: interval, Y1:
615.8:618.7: 616.532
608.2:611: 608.353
